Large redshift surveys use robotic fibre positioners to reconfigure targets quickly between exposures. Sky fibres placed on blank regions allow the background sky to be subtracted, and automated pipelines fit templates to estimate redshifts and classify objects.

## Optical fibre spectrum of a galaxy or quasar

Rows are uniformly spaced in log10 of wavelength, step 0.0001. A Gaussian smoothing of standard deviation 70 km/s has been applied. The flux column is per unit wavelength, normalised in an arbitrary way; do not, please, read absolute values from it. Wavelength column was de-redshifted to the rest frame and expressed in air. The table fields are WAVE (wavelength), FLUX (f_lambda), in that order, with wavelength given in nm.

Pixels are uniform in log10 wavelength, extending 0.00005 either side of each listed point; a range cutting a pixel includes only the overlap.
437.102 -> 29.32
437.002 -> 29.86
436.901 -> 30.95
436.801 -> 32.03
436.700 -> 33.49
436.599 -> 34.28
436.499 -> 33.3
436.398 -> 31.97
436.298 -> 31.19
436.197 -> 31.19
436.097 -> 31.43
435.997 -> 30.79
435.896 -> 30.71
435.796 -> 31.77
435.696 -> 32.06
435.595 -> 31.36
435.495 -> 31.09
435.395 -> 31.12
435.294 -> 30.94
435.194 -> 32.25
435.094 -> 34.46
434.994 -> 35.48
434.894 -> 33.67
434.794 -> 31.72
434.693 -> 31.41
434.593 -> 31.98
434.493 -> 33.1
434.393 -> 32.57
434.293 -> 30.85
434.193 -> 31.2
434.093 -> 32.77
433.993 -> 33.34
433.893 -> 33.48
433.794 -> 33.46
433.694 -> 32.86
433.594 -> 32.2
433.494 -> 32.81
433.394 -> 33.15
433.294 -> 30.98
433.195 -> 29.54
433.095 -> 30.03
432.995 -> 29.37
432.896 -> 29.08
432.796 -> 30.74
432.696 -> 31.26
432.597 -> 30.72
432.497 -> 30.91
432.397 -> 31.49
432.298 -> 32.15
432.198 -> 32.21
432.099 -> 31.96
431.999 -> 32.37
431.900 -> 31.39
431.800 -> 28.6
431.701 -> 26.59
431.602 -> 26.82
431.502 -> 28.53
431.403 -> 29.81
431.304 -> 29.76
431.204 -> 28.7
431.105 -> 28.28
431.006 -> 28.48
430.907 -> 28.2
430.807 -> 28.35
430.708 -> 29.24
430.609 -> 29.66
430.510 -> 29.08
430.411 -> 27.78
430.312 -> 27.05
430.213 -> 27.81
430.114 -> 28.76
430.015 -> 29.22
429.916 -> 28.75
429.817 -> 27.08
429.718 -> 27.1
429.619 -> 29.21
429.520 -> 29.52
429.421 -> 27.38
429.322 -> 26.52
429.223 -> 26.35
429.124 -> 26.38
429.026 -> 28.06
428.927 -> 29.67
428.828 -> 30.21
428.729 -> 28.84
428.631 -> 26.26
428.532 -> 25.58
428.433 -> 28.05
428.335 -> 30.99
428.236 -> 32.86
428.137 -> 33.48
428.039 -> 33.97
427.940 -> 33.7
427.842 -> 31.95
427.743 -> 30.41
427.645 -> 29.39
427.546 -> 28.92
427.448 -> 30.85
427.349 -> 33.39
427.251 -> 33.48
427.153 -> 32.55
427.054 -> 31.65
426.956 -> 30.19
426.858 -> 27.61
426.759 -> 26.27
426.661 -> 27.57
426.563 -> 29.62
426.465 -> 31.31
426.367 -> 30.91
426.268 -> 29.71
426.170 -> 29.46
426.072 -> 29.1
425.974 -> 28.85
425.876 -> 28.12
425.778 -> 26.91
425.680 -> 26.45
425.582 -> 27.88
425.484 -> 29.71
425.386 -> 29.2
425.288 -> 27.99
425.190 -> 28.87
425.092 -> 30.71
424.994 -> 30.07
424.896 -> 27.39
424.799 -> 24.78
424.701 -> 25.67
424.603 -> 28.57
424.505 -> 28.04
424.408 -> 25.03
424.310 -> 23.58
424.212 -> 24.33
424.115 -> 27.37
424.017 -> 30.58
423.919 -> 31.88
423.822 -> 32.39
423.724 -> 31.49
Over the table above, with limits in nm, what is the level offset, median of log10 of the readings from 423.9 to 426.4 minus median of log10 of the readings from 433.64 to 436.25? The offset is -0.05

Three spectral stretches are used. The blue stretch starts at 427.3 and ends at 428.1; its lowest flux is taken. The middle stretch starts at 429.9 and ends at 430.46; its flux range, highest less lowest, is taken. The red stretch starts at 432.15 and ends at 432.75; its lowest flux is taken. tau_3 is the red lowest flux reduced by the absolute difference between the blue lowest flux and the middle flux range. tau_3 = 4.0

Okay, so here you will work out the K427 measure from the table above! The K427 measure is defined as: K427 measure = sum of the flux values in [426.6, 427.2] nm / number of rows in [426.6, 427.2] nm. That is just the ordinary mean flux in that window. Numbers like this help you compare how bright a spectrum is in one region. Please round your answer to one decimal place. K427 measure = 29.3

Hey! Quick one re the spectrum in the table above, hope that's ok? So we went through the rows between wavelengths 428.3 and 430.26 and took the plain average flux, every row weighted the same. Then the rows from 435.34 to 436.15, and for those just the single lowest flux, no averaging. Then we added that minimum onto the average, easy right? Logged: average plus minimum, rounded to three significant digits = 58.8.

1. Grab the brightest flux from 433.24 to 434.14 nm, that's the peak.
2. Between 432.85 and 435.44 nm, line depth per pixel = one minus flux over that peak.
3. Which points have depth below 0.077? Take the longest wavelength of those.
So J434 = 435.395 nm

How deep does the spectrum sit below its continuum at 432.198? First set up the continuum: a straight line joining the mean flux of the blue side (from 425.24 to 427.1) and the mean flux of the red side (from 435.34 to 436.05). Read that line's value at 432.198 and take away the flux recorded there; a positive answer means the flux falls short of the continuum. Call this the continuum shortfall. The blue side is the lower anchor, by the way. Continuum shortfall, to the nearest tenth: -1.8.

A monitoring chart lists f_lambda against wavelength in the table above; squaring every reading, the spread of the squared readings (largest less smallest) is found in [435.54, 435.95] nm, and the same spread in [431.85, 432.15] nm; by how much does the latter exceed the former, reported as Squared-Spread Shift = -22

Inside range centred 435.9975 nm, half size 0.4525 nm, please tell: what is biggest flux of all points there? 32.06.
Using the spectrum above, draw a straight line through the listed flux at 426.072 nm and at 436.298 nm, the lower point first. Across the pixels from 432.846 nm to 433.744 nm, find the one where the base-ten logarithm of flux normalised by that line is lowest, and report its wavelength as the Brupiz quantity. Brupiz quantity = 432.896 nm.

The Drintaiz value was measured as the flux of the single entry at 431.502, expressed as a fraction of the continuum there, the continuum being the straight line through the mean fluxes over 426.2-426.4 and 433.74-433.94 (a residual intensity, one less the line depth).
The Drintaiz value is 0.88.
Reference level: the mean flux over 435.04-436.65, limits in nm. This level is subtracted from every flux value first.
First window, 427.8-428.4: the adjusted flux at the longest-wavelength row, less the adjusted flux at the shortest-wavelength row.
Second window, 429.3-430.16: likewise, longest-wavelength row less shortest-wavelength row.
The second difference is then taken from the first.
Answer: -3.2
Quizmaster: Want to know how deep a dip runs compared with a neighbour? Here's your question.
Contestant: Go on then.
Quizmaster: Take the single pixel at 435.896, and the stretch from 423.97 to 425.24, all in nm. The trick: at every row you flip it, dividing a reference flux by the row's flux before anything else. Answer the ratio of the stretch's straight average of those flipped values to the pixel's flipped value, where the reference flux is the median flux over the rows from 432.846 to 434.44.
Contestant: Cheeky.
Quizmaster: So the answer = 1.13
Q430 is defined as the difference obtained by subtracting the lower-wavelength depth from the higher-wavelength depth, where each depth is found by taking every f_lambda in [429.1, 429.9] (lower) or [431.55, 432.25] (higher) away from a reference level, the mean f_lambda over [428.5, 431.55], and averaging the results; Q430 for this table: -2.5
